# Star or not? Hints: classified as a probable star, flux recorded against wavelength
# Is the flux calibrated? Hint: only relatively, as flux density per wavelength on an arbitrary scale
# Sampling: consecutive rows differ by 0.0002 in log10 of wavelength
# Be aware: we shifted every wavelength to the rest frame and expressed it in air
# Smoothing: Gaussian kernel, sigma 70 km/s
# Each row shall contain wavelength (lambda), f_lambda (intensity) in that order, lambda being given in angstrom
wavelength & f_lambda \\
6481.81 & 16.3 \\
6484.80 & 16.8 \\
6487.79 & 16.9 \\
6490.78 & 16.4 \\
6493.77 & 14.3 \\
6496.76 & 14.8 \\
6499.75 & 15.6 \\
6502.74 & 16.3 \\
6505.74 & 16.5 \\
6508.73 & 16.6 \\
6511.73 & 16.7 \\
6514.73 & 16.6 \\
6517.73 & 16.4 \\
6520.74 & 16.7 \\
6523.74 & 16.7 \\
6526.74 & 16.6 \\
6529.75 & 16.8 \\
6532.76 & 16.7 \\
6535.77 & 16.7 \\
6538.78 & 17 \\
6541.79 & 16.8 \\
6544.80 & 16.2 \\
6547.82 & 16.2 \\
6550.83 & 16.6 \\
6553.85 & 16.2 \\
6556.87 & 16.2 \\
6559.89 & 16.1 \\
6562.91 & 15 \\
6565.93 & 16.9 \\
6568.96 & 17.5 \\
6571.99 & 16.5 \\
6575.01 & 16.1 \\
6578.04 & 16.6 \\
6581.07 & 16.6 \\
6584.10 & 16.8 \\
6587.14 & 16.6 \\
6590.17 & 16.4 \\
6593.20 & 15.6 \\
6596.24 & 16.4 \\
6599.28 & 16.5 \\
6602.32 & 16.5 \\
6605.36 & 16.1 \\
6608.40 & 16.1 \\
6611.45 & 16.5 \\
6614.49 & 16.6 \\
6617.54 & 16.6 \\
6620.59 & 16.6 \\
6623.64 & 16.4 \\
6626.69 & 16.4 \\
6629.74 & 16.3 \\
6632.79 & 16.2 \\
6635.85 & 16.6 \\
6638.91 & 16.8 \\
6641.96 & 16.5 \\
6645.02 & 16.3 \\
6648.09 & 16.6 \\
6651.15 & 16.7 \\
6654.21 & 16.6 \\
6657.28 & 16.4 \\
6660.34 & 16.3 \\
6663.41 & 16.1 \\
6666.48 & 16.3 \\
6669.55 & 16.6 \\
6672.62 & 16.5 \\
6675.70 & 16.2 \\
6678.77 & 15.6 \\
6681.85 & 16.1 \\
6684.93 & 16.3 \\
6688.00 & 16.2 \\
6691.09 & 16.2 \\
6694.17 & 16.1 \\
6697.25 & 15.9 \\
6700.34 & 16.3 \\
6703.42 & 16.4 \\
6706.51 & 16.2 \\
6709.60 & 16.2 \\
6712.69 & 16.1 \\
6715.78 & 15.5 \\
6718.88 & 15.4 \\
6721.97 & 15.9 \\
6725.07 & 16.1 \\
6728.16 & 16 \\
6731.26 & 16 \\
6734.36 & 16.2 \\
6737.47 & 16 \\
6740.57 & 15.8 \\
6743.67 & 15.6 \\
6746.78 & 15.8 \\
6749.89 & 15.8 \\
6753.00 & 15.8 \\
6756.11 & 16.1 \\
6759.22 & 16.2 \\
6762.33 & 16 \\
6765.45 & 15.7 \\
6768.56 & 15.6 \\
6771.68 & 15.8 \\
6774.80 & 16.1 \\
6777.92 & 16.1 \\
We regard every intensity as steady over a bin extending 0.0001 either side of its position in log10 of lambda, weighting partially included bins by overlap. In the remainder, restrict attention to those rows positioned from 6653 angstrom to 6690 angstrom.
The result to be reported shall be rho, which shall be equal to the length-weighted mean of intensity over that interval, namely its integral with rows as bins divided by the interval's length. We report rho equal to 16.3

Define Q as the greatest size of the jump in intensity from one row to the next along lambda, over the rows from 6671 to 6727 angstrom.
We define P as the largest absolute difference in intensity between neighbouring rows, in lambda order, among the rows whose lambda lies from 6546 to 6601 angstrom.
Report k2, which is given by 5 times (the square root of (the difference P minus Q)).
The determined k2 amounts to 5.7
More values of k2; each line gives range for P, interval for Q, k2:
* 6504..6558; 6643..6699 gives 0.0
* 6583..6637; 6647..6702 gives 2.2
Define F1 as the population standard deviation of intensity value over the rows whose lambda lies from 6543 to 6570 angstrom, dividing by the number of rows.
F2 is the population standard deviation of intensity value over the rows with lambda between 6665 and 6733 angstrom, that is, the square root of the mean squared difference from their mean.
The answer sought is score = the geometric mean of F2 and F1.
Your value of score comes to 0.43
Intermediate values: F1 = 0.64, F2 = 0.29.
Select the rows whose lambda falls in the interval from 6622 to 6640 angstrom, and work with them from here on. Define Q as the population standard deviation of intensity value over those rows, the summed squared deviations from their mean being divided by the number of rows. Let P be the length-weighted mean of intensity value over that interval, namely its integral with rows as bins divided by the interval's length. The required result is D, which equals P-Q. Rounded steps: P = 16.44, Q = 0.20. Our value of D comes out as 16.24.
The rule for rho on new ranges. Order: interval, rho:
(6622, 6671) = 16.4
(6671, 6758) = 16.0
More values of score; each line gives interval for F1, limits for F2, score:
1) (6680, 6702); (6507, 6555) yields 0.17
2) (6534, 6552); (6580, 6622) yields 0.29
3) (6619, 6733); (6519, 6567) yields 0.38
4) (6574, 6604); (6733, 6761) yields 0.25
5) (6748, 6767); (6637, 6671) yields 0.19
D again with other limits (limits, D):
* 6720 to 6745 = 15.78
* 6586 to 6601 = 15.94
